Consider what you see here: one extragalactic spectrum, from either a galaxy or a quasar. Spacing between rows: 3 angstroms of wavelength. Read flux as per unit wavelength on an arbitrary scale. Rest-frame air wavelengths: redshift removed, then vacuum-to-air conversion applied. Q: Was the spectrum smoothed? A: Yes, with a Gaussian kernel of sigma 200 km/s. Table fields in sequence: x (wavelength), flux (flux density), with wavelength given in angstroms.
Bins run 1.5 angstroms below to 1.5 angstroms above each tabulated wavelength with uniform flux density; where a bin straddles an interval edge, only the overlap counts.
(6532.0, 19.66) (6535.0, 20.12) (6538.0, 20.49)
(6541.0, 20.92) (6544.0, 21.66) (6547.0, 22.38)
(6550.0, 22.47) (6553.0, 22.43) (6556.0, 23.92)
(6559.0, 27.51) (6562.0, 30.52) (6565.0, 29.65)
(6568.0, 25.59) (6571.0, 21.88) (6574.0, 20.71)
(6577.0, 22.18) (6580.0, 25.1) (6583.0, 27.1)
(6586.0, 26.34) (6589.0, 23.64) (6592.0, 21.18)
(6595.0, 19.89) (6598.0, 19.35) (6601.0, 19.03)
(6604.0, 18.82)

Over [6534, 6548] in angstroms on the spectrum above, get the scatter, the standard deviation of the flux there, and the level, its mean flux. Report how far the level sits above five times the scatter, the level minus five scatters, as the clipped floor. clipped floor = 17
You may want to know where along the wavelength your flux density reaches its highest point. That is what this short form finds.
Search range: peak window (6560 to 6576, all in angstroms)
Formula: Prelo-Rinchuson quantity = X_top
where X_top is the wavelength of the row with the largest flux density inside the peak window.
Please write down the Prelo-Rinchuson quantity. 6562.0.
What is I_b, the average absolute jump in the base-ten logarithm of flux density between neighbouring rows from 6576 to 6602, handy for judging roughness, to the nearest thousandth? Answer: 0.030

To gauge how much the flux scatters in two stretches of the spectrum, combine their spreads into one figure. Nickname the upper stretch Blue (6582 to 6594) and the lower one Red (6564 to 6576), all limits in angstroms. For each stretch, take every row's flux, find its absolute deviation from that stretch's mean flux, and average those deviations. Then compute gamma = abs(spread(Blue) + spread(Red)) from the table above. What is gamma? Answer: 5.3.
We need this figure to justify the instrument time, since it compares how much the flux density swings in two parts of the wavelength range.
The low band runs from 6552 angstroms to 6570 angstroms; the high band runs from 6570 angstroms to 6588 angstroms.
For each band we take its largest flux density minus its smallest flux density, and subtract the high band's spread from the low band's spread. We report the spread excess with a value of 1.7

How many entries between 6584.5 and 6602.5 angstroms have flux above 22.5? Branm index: 2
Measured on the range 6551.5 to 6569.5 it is 5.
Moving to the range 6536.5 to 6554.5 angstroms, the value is 0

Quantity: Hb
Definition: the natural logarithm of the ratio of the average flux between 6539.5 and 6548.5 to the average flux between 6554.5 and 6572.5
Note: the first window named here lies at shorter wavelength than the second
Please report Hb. -0.20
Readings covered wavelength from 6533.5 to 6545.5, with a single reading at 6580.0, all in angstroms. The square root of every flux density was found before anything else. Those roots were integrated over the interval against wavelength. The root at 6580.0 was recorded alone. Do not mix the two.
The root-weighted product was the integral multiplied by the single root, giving 274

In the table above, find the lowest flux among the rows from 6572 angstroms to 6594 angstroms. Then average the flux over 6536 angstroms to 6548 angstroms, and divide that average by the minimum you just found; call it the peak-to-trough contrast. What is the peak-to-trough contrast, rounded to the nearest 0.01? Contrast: 1.03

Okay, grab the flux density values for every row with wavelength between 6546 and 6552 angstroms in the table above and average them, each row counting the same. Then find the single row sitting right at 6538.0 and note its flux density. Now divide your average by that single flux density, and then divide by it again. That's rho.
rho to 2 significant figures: 0.053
